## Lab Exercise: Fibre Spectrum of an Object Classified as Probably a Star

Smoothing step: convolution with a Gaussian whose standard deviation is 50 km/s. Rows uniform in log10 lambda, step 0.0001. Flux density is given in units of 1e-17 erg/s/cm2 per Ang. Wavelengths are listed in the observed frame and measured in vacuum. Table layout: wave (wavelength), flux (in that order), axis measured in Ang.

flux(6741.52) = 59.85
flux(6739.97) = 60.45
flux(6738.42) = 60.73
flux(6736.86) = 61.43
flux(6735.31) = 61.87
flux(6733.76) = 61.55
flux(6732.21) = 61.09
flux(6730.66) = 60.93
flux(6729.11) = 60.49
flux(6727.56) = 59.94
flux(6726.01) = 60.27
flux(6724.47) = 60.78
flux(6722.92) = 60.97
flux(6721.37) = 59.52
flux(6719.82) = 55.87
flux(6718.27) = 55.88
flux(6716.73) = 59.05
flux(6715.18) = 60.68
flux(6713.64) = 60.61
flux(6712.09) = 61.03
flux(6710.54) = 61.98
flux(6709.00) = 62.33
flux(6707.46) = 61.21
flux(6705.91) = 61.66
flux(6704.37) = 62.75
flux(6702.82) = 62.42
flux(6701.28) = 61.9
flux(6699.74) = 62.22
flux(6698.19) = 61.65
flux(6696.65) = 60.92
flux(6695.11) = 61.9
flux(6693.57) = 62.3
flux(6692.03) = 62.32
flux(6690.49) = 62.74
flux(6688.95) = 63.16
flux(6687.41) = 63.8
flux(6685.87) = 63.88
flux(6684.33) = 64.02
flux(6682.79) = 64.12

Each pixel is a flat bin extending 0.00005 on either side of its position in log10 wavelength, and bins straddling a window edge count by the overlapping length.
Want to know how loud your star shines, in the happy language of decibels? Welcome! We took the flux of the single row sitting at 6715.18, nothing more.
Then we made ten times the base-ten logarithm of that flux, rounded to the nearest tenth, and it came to 17.8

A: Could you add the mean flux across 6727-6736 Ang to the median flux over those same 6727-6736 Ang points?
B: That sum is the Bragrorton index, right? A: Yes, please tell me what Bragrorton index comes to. 122.0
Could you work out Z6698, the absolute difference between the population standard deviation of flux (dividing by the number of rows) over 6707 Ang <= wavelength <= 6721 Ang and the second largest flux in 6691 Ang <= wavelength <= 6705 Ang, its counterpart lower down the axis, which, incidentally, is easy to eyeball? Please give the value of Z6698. 60.1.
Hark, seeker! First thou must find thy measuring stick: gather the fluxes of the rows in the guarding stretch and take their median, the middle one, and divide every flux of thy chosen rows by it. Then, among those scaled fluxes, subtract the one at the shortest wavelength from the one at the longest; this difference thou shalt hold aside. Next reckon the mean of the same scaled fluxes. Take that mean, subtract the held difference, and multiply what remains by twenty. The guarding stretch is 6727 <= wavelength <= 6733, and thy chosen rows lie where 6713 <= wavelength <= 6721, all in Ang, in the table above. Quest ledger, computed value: 20.8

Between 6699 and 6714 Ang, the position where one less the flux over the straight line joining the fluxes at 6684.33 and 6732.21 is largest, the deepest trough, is 6713.64 Ang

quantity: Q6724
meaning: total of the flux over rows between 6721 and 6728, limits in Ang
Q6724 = 301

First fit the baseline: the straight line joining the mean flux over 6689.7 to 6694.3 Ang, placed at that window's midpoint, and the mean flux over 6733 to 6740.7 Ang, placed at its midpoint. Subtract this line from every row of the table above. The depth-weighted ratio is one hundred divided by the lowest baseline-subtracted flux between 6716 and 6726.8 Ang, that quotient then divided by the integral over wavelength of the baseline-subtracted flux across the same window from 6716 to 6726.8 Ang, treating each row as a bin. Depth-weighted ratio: 1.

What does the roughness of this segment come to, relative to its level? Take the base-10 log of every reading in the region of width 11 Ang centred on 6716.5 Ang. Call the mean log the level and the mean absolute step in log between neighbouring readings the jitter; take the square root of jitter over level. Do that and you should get 0.079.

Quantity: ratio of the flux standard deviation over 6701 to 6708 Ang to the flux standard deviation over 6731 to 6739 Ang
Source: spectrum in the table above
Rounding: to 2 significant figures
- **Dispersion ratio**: 1.4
